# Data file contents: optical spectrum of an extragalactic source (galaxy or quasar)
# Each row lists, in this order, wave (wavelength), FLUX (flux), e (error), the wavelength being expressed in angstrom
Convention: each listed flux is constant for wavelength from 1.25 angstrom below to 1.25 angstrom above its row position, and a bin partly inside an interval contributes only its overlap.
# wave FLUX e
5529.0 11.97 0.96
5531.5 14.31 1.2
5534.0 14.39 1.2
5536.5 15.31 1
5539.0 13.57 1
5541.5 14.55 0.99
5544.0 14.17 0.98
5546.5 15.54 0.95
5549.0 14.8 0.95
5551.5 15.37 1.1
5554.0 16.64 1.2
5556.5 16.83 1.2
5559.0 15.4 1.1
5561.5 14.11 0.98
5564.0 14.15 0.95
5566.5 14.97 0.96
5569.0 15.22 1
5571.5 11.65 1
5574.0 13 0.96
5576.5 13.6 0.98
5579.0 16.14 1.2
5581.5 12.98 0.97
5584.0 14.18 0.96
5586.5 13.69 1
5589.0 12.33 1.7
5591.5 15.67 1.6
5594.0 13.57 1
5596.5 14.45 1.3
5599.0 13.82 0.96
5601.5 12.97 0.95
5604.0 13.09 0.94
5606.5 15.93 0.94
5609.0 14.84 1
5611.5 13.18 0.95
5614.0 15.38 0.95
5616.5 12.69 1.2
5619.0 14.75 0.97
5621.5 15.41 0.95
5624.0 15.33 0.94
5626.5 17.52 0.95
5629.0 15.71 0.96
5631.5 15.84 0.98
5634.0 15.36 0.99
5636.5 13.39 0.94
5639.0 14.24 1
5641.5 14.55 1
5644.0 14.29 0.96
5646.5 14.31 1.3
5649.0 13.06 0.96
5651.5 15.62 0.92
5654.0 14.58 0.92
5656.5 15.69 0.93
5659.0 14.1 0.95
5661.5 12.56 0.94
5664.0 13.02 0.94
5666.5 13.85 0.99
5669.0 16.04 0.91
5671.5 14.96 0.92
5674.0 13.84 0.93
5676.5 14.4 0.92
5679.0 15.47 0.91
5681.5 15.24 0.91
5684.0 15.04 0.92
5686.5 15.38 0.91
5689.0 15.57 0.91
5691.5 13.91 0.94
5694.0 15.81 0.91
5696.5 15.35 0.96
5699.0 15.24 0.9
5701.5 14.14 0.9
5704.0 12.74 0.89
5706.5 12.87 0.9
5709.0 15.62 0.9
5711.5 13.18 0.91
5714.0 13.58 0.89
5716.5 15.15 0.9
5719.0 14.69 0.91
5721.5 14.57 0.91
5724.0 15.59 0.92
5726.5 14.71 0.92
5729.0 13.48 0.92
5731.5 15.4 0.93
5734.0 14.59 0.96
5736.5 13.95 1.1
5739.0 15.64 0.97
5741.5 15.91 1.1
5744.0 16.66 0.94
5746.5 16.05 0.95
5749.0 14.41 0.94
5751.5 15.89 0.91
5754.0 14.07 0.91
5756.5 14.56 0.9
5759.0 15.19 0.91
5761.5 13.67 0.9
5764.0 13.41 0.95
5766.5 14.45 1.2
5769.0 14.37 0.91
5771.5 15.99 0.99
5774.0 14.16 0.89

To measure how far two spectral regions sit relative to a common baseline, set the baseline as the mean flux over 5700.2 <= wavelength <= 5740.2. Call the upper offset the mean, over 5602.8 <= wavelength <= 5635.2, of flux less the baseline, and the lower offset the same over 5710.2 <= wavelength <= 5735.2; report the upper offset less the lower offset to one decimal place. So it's 0.5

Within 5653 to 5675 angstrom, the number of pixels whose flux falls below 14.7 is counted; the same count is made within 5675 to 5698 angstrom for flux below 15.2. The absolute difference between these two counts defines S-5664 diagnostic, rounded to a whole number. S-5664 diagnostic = 3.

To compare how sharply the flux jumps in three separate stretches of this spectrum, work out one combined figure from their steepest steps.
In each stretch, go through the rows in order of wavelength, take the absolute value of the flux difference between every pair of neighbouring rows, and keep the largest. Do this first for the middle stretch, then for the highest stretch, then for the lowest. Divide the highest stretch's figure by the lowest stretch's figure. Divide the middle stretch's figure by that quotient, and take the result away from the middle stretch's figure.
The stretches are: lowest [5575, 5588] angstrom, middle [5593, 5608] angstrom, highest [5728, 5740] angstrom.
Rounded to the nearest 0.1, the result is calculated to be -1.8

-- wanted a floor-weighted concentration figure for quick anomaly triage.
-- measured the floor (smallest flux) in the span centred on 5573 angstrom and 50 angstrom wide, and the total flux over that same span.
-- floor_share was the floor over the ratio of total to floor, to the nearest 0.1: 0.5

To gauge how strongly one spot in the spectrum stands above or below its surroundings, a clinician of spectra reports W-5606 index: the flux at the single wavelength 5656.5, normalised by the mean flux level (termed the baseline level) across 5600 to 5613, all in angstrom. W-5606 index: 1.12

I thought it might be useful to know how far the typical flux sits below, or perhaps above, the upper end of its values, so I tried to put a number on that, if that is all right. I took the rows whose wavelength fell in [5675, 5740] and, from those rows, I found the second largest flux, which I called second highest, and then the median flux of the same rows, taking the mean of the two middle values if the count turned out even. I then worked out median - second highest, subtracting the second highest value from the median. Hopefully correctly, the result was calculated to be -0.8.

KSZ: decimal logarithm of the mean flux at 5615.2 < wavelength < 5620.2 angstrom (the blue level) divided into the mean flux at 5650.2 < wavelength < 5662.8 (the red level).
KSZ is 0.024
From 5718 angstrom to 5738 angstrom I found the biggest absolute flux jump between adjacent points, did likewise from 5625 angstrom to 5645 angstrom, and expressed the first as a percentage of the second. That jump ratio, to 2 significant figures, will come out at 97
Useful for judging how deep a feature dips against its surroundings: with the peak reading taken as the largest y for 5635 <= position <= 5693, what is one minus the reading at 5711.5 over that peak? 0.18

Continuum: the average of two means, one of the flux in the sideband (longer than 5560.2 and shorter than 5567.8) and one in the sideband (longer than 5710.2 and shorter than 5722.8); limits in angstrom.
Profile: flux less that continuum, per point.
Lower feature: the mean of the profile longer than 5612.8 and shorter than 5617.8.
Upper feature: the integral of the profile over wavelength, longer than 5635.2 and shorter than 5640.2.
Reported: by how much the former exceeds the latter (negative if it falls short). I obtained 2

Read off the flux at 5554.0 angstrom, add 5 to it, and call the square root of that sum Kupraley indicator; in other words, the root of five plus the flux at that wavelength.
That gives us 4.65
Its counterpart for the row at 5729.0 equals 4.30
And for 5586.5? 4.32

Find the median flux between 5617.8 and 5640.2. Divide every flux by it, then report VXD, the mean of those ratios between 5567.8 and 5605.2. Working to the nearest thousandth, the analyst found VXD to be 0.896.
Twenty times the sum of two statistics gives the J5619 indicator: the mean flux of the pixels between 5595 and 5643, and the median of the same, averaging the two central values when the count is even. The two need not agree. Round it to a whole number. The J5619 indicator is 588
